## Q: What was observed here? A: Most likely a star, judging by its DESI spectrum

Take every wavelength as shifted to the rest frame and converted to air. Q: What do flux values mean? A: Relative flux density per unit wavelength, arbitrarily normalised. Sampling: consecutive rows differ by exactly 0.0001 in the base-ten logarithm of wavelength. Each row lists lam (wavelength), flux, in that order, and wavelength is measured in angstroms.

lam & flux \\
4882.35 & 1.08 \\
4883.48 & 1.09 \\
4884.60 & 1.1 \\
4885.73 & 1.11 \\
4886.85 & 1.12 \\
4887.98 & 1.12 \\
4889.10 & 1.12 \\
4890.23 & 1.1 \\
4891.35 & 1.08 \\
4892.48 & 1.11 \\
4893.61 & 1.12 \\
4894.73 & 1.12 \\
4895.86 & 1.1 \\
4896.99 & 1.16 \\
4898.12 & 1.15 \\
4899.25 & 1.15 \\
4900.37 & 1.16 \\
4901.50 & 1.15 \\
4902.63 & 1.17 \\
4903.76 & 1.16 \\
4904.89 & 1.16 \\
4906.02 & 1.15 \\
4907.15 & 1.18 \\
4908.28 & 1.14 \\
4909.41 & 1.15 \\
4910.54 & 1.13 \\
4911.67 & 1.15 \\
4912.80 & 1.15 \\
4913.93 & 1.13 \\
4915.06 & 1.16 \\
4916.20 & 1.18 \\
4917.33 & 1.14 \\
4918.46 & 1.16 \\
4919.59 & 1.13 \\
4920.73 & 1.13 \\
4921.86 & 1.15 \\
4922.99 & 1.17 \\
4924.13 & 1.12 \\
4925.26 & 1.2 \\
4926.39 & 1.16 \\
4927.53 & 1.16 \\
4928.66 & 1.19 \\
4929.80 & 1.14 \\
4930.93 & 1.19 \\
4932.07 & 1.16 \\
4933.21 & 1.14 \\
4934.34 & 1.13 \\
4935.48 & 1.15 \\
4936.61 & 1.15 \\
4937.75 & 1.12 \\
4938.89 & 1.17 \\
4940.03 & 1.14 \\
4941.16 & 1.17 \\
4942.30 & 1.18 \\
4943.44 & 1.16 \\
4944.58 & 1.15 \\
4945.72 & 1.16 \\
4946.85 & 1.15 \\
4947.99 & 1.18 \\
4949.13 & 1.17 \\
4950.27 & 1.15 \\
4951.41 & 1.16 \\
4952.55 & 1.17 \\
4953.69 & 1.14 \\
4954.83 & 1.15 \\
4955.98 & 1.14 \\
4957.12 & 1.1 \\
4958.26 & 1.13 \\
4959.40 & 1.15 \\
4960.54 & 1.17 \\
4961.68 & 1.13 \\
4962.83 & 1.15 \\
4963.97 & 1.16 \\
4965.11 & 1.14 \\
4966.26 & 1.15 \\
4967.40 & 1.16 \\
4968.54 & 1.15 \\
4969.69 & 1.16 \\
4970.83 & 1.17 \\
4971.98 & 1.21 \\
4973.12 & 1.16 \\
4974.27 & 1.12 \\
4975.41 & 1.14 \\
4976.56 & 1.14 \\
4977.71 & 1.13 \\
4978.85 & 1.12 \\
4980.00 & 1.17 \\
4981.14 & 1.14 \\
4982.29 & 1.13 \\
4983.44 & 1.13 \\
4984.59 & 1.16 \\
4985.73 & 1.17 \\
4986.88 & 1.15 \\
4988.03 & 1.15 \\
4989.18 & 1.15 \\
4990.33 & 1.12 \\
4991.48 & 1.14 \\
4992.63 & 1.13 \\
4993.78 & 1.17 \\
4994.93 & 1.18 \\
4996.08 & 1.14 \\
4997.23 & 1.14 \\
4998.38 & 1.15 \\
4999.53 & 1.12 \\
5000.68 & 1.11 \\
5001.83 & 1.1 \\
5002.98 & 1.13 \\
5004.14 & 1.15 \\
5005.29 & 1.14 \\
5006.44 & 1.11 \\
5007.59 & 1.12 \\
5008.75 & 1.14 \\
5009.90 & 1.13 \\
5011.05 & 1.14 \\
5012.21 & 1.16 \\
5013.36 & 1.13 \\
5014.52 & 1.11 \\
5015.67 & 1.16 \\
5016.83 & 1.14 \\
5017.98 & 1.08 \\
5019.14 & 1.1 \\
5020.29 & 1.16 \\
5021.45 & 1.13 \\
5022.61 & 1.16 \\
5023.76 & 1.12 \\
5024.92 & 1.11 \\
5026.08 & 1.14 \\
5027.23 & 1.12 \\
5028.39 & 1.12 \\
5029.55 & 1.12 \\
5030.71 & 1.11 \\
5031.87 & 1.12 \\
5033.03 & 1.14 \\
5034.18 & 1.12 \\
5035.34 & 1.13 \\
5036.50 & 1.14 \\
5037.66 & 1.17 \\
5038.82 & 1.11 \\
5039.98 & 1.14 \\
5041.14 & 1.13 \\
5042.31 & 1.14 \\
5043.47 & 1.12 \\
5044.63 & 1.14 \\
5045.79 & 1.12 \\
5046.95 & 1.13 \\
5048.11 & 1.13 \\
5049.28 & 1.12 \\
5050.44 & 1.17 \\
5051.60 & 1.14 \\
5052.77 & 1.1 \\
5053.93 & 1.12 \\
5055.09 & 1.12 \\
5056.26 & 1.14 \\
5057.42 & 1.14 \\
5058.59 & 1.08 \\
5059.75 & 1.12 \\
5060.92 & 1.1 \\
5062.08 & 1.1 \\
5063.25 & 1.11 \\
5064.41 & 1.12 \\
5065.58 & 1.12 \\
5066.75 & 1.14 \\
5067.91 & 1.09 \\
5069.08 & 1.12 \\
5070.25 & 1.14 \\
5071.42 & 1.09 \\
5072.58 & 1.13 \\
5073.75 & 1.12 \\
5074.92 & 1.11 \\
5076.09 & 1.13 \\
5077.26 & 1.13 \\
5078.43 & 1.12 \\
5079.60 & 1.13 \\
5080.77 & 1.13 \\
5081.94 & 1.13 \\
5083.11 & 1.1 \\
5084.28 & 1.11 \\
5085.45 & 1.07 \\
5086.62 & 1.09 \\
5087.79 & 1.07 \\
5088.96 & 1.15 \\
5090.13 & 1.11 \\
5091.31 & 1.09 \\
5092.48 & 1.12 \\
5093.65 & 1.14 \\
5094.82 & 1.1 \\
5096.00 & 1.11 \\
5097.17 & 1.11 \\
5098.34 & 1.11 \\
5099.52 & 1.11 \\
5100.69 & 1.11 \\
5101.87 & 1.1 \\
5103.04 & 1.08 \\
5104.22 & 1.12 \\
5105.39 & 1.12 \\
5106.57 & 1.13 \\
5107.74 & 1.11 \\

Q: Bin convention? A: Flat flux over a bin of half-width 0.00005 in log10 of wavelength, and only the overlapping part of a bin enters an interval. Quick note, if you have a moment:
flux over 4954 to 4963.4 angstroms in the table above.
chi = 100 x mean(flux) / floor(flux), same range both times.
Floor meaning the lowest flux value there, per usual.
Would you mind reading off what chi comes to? 103.6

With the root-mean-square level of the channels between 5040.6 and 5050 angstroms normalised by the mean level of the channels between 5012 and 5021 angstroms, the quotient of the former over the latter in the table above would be 1.00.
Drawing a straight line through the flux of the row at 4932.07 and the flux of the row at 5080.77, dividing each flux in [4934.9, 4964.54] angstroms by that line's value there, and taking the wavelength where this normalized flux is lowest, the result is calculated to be 4957.12 angstroms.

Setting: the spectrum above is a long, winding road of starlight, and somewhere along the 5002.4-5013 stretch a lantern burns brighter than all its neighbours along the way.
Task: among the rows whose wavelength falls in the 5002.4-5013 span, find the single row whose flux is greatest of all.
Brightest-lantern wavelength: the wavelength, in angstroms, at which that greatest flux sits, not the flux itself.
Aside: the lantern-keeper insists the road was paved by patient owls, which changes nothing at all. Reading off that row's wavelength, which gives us 5012.21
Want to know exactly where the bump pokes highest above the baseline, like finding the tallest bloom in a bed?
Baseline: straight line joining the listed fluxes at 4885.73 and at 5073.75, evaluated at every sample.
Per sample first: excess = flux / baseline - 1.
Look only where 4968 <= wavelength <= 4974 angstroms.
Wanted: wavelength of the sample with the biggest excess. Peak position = 4971.98 angstroms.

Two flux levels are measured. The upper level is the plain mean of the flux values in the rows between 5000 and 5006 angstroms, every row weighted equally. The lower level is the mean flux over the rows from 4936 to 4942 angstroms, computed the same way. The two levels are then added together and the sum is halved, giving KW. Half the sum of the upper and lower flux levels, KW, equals 1.14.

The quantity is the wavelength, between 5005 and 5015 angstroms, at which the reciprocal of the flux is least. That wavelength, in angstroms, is 5012.21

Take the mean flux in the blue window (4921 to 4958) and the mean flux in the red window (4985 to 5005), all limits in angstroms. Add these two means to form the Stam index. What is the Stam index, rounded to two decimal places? 2.30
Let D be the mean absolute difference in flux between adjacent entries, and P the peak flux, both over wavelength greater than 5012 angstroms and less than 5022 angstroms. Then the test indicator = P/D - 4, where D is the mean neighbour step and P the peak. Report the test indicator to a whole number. 28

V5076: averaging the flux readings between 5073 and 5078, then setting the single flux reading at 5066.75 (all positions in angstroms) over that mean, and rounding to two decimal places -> 1.02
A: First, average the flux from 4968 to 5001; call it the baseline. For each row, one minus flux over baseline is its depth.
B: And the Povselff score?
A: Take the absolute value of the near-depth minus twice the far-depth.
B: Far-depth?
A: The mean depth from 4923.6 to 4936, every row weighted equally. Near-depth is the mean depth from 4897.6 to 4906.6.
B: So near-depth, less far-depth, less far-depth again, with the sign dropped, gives 0.012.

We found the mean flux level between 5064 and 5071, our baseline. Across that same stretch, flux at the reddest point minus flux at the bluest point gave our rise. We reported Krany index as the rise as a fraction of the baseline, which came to 0.02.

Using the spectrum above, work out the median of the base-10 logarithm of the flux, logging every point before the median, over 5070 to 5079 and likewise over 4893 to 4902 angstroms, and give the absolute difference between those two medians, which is 0.010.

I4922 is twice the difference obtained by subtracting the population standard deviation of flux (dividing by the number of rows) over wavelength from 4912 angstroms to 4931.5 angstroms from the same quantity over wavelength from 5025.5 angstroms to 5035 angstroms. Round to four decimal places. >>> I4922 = -0.0261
